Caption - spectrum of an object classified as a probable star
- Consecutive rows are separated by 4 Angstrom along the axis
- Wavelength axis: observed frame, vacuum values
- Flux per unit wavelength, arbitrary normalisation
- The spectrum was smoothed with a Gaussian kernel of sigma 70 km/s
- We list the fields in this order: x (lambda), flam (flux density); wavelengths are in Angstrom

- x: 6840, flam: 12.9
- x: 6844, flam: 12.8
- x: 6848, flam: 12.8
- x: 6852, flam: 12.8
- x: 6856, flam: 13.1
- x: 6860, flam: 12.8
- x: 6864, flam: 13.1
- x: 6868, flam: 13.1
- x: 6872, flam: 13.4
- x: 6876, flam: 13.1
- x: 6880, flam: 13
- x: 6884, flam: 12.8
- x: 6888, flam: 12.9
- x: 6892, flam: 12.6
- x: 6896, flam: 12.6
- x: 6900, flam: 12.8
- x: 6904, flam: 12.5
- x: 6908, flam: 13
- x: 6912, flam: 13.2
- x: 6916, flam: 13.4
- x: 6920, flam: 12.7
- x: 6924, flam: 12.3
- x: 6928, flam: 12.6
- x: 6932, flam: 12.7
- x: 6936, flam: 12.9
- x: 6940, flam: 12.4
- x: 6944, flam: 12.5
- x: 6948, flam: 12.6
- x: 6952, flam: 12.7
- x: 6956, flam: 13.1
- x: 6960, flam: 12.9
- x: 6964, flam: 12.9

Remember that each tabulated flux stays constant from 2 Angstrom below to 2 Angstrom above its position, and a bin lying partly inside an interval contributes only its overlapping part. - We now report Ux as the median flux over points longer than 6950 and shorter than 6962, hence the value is 12.90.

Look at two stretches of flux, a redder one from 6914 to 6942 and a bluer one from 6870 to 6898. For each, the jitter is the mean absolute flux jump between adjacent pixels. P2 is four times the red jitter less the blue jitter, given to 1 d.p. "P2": 1.3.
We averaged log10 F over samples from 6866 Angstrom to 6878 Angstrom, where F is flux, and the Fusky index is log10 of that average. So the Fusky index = 0.0494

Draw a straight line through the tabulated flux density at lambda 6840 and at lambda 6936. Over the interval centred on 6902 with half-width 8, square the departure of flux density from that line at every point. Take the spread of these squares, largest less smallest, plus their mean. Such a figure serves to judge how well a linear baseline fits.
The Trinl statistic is 0.22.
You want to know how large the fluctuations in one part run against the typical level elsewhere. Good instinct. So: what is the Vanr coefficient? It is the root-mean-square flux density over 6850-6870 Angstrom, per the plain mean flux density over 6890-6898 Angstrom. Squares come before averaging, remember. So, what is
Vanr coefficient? 1.03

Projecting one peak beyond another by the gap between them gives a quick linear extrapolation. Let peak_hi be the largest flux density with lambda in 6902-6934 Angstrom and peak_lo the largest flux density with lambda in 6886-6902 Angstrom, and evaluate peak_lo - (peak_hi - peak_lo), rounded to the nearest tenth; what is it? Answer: 12.4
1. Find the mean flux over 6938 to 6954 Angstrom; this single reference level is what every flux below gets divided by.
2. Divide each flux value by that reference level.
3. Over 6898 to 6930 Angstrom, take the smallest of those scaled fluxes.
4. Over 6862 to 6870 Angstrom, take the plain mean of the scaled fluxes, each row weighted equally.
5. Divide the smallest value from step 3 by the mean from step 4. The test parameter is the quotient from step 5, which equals 0.939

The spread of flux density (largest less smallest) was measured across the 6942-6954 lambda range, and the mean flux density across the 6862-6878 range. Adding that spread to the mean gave 13.4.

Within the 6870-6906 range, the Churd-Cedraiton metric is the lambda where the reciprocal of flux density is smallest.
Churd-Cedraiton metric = 6872 Angstrom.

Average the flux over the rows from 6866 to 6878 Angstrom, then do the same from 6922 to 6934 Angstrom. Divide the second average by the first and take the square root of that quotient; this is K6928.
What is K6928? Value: 0.97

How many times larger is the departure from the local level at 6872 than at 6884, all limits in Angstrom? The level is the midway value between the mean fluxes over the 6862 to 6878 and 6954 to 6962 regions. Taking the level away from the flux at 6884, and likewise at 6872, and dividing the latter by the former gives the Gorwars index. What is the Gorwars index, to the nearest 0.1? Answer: -1.1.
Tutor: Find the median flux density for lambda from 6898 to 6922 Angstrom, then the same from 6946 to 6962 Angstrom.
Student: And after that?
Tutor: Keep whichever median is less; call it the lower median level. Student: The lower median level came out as 12.80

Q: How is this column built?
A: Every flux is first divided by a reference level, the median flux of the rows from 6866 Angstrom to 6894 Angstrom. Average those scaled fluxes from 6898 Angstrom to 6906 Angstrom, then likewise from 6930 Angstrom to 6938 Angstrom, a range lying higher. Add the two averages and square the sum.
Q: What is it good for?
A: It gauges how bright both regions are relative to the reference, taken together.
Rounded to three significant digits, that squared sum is 3.83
